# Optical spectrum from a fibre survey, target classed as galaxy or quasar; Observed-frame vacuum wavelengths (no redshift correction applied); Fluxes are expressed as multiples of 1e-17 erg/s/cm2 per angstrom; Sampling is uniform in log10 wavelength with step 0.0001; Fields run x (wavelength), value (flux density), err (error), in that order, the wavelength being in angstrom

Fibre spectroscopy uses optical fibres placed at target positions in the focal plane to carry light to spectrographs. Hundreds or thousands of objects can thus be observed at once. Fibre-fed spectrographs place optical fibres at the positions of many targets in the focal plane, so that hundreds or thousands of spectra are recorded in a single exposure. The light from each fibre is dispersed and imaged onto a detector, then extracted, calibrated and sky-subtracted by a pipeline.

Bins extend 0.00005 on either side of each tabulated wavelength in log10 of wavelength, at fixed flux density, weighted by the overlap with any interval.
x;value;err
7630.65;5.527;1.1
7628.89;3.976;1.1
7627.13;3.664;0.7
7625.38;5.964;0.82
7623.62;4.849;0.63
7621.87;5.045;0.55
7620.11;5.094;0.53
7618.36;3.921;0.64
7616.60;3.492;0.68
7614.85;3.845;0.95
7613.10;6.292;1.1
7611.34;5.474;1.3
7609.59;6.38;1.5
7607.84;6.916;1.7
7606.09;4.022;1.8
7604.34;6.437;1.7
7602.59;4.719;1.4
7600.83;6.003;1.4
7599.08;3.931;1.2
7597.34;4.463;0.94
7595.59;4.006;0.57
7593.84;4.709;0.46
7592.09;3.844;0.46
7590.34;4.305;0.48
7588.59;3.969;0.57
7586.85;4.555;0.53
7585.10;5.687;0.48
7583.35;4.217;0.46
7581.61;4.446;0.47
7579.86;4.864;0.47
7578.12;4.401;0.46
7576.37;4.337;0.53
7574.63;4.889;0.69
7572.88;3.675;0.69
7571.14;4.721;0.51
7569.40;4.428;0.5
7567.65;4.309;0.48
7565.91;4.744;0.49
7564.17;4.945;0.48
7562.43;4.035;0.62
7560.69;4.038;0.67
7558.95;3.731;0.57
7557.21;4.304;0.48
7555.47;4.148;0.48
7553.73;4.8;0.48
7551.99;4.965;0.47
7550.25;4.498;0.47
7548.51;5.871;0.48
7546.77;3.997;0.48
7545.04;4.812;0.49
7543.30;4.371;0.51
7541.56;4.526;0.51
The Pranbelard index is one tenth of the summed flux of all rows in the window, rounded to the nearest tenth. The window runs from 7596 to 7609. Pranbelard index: 3.6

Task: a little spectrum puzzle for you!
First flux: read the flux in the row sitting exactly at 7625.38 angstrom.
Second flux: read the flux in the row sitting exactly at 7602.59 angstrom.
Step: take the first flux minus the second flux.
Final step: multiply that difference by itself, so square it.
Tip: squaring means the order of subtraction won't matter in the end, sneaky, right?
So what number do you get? 1.6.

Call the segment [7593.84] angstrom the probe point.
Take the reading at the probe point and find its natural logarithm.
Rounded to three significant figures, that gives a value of 1.55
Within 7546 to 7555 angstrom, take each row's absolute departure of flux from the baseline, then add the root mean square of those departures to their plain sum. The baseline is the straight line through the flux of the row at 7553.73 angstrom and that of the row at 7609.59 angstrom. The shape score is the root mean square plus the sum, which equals 2.9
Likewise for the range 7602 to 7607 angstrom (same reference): 5.5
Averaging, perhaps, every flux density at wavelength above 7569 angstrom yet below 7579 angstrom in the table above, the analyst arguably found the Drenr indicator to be 4.4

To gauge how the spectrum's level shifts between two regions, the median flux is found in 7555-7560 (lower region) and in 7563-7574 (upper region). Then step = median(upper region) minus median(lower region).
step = 0.4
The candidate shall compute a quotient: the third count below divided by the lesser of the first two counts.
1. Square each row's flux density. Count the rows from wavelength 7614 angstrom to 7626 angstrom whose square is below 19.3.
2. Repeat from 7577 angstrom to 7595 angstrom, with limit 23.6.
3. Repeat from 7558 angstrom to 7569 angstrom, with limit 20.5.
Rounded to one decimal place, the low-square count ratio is 1.3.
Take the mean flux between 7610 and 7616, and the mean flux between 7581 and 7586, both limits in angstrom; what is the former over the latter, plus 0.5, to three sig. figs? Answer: 1.59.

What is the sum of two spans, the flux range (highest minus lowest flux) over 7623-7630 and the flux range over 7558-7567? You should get 3.5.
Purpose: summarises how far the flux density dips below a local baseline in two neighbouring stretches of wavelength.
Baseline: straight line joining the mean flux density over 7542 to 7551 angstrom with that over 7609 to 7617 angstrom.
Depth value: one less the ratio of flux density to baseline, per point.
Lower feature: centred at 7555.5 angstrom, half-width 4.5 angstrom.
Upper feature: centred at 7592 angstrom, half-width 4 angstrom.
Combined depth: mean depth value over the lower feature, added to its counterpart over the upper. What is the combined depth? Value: 0.24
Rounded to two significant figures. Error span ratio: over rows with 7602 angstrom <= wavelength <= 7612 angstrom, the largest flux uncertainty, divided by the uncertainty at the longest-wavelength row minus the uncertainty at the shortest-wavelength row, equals -18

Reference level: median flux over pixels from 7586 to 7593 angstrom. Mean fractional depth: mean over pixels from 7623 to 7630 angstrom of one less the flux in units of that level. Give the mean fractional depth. -0.12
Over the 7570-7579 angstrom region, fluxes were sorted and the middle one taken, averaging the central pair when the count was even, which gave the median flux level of 4.40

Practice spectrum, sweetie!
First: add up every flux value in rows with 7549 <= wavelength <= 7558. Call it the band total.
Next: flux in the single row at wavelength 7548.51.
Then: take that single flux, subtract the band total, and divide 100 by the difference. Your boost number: -5.9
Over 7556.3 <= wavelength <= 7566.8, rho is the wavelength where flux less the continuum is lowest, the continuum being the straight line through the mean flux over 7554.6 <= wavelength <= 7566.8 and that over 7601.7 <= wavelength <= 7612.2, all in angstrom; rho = 7558.95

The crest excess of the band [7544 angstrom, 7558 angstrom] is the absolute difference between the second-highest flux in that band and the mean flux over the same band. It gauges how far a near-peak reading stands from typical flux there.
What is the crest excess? 0.29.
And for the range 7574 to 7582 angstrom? 0.28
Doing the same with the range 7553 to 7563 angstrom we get 0.13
